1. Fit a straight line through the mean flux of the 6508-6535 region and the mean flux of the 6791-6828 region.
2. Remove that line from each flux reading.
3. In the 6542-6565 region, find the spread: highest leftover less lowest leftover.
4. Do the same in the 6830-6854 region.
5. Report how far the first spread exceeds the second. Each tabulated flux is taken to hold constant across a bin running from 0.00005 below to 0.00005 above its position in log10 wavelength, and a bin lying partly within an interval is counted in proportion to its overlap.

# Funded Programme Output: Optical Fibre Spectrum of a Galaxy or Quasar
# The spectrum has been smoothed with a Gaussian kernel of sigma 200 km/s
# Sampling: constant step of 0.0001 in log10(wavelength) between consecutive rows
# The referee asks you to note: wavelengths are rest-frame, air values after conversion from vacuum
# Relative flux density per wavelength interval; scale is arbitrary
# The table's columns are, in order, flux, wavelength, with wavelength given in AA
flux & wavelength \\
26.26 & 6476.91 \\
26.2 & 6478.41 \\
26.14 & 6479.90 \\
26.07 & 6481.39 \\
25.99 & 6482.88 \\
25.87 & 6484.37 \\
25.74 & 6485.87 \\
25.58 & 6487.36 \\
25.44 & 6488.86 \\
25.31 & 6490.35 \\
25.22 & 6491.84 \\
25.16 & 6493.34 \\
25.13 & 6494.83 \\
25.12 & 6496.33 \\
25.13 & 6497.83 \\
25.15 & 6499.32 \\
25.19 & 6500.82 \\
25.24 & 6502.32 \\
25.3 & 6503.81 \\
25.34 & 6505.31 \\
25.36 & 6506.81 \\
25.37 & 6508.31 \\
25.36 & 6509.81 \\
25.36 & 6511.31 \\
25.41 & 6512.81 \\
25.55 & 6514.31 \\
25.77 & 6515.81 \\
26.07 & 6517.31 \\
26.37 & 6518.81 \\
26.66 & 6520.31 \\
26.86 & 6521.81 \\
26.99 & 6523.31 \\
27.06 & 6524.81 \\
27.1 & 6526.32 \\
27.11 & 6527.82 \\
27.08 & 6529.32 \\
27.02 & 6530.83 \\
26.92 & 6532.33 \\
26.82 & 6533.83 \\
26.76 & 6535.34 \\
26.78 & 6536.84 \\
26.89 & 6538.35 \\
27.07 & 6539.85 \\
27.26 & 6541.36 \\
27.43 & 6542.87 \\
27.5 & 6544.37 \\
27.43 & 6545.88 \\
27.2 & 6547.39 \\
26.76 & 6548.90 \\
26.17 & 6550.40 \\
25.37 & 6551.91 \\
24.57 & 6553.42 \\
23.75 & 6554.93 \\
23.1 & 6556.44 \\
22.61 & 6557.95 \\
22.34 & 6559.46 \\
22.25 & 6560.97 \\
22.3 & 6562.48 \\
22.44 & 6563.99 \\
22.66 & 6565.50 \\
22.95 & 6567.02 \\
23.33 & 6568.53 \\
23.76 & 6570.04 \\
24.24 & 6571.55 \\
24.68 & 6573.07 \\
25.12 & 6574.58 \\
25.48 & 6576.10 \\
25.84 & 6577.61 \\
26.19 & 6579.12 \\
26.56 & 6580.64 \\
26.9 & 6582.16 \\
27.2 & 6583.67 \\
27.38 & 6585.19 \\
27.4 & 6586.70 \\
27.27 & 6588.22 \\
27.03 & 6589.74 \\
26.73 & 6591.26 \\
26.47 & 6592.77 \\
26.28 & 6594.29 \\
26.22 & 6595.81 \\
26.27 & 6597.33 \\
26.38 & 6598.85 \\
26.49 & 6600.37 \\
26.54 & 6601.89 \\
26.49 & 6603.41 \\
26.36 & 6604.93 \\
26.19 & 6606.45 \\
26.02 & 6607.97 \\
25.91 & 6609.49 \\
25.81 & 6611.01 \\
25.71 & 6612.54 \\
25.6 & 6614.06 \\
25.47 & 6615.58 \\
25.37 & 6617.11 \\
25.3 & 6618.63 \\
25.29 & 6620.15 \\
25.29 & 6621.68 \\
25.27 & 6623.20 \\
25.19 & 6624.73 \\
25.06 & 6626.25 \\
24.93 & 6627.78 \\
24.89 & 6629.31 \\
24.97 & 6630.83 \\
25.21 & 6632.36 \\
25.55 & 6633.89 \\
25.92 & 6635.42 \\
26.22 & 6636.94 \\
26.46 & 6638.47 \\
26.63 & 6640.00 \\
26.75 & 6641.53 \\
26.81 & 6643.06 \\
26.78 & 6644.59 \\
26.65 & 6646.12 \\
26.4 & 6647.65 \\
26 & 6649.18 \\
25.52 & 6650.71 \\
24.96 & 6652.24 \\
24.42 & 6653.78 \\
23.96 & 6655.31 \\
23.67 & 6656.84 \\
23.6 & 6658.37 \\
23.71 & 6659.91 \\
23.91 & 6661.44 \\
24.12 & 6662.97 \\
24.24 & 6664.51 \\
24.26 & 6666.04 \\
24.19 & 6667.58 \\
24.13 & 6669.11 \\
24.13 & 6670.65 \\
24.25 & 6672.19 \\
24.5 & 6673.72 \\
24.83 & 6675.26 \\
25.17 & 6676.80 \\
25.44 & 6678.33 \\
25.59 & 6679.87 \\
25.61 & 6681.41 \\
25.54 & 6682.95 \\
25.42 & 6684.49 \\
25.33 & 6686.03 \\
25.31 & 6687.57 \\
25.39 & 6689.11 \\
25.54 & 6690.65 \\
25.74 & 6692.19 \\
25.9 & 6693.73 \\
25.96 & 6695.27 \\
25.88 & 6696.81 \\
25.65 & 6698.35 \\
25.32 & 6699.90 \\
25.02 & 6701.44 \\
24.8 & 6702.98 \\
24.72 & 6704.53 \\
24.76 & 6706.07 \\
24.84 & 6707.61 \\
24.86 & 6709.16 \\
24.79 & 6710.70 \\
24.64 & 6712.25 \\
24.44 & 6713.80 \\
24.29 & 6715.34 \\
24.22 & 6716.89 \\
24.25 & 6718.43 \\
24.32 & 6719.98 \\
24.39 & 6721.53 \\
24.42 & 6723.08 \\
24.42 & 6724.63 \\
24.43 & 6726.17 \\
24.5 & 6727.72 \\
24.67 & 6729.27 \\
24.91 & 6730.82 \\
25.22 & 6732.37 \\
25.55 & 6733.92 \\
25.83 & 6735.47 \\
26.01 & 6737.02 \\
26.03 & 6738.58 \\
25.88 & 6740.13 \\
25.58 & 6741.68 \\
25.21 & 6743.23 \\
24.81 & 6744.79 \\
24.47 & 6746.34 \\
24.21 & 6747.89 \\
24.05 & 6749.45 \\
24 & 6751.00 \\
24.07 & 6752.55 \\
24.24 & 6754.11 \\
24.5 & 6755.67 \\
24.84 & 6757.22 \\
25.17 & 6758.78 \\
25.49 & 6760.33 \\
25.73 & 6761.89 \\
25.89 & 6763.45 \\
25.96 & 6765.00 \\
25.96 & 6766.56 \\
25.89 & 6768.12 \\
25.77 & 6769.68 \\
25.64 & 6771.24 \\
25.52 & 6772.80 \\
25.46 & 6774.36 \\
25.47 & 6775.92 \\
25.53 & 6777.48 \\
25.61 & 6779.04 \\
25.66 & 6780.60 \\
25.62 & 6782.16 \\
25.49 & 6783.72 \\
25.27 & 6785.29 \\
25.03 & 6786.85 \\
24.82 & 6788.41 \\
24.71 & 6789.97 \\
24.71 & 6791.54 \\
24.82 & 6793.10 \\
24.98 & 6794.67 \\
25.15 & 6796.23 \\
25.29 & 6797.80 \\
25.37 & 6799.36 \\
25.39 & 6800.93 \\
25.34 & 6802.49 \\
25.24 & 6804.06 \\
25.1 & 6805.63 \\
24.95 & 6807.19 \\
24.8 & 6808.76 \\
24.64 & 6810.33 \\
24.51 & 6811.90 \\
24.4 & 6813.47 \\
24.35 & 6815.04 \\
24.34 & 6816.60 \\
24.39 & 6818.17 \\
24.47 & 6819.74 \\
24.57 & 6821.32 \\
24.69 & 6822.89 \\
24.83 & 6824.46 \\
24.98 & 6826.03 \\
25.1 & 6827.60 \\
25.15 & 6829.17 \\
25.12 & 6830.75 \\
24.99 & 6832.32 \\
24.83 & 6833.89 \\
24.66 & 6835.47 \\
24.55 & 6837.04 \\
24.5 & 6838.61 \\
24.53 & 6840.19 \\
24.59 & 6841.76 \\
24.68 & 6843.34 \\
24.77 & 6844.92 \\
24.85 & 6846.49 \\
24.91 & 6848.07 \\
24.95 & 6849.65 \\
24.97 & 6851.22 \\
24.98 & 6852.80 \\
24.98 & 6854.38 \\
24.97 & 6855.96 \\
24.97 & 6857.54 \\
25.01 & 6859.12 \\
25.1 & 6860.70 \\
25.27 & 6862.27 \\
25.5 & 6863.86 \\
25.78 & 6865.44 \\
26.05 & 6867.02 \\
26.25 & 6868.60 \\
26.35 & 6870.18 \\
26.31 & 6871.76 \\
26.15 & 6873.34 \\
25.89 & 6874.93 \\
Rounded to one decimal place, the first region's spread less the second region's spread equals 4.6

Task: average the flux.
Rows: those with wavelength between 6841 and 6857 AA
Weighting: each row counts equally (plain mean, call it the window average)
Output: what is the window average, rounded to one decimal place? 24.9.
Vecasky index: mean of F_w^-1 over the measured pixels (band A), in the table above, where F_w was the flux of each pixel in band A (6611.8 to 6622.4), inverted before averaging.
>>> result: 0.0393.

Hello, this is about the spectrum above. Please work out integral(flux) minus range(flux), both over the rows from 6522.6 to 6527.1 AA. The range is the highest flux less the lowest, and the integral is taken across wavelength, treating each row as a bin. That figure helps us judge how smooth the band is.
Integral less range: 122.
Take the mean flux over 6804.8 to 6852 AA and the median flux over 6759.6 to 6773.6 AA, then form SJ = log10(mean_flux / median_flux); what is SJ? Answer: -0.0177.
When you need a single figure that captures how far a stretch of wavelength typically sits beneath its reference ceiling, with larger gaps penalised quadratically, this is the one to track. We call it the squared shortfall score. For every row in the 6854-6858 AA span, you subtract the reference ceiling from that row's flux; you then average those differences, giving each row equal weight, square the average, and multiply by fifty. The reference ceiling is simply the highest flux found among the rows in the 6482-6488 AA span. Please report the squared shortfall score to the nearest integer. 52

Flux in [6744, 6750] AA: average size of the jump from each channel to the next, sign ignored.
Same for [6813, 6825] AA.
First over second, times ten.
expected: 32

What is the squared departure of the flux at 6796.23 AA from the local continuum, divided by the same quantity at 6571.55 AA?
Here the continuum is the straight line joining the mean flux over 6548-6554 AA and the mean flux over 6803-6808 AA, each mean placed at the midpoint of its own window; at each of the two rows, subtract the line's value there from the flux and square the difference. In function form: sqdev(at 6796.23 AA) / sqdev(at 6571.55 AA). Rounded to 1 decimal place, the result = 0.0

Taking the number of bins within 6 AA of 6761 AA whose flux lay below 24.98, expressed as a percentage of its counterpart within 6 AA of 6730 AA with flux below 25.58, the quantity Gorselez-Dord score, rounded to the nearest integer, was 29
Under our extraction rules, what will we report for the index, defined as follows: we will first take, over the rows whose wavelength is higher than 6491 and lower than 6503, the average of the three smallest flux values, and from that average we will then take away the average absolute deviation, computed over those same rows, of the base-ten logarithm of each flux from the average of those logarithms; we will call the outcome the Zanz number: 25.1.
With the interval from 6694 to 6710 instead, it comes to 24.8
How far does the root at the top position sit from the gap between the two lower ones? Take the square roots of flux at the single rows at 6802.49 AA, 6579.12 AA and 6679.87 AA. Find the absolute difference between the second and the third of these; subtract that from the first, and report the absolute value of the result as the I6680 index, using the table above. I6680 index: 4.97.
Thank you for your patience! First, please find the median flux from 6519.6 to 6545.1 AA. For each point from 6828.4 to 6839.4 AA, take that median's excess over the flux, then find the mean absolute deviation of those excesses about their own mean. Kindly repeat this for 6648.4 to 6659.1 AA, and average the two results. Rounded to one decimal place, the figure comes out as 0.5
